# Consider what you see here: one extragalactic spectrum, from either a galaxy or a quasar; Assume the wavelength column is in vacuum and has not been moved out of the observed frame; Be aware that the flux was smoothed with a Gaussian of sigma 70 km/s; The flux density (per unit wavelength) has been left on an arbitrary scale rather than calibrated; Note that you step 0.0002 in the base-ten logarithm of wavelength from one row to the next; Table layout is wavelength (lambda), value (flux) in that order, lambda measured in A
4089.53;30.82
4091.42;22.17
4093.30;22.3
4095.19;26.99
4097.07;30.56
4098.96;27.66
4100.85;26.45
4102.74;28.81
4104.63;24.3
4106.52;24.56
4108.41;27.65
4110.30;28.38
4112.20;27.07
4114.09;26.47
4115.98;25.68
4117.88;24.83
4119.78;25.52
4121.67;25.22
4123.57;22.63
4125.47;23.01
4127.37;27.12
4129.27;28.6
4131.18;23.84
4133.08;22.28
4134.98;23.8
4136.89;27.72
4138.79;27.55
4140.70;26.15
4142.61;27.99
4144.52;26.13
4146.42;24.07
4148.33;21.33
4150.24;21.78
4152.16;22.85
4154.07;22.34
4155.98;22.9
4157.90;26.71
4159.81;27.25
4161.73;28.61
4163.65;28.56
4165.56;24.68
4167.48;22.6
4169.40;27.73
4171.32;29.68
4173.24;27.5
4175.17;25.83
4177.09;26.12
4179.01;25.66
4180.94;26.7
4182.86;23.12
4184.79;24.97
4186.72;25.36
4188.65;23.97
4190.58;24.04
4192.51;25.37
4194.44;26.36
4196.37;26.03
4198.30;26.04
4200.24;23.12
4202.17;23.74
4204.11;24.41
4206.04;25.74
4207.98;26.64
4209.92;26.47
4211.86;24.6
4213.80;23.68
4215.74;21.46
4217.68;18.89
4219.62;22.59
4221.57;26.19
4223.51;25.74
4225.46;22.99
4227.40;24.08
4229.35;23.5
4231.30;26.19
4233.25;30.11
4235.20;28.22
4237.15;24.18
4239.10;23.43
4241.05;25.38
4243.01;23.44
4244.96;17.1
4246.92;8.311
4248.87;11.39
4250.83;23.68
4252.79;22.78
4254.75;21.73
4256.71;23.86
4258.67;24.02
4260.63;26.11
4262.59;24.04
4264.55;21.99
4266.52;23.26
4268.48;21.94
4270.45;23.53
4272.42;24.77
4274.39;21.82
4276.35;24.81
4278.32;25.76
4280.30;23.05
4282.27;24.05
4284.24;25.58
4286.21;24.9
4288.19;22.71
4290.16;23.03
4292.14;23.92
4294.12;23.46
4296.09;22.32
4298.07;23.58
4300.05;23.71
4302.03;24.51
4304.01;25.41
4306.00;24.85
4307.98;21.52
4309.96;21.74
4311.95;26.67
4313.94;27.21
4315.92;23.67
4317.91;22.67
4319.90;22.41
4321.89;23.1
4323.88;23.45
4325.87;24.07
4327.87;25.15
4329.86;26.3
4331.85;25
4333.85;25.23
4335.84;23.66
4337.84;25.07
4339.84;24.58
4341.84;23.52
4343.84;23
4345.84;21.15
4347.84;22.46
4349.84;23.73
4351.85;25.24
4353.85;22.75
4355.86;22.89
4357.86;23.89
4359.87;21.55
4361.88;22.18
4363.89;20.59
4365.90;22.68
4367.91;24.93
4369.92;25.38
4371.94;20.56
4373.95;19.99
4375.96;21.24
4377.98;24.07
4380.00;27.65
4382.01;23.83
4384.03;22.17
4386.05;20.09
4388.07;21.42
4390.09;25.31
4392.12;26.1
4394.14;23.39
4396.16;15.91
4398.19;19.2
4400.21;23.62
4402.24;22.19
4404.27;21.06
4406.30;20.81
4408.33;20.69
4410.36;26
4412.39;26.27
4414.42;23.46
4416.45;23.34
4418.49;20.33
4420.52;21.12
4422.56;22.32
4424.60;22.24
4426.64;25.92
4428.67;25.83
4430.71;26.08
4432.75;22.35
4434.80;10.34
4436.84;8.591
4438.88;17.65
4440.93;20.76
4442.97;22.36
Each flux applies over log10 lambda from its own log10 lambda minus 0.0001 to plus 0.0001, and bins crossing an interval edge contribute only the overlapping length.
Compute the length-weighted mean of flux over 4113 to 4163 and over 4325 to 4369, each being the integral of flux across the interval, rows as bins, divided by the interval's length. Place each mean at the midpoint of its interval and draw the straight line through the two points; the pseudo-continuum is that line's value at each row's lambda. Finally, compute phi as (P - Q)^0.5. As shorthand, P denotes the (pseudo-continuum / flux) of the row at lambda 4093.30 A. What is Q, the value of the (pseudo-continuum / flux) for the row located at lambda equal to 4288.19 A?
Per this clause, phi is 0.29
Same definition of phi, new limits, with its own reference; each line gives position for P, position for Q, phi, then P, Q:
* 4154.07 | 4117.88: 0.32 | 1.12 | 1.02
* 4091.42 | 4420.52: 0.23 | 1.15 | 1.09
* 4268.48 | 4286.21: 0.37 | 1.10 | 0.97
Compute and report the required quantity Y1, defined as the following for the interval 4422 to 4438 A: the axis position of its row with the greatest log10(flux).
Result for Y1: 4430.71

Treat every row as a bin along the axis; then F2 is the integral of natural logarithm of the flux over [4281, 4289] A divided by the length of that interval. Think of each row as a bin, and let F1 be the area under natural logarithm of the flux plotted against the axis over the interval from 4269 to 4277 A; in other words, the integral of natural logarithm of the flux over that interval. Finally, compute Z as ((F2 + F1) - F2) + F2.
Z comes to 28.5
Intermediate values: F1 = 25.3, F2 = 3.19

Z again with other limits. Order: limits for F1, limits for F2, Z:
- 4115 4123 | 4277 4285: 29.0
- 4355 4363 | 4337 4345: 28.1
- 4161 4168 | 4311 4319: 26.1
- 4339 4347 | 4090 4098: 28.3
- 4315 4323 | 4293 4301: 28.2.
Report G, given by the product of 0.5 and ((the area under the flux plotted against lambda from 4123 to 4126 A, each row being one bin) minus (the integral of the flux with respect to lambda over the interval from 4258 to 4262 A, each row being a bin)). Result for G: -16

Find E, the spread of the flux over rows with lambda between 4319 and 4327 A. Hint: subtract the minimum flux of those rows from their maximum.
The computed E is 1.7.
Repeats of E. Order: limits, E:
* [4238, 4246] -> 8.3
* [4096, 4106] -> 6.3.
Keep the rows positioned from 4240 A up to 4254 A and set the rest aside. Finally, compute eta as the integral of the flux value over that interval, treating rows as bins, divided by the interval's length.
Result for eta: 18.9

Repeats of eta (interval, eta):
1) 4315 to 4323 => 23.0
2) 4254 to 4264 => 23.9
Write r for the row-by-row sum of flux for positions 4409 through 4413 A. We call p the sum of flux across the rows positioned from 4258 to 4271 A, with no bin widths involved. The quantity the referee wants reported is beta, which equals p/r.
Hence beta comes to 3.2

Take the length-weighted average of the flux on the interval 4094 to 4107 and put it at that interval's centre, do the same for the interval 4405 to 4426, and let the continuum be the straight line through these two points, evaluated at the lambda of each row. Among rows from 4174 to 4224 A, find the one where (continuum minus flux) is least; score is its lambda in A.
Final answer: 4207.98 A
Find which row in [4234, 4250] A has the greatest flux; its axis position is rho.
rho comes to 4235.20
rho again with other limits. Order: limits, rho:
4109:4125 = 4110.30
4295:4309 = 4304.01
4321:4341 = 4329.86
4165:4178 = 4171.32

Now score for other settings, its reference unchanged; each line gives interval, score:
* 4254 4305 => 4260.63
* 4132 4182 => 4171.32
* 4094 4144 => 4097.07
